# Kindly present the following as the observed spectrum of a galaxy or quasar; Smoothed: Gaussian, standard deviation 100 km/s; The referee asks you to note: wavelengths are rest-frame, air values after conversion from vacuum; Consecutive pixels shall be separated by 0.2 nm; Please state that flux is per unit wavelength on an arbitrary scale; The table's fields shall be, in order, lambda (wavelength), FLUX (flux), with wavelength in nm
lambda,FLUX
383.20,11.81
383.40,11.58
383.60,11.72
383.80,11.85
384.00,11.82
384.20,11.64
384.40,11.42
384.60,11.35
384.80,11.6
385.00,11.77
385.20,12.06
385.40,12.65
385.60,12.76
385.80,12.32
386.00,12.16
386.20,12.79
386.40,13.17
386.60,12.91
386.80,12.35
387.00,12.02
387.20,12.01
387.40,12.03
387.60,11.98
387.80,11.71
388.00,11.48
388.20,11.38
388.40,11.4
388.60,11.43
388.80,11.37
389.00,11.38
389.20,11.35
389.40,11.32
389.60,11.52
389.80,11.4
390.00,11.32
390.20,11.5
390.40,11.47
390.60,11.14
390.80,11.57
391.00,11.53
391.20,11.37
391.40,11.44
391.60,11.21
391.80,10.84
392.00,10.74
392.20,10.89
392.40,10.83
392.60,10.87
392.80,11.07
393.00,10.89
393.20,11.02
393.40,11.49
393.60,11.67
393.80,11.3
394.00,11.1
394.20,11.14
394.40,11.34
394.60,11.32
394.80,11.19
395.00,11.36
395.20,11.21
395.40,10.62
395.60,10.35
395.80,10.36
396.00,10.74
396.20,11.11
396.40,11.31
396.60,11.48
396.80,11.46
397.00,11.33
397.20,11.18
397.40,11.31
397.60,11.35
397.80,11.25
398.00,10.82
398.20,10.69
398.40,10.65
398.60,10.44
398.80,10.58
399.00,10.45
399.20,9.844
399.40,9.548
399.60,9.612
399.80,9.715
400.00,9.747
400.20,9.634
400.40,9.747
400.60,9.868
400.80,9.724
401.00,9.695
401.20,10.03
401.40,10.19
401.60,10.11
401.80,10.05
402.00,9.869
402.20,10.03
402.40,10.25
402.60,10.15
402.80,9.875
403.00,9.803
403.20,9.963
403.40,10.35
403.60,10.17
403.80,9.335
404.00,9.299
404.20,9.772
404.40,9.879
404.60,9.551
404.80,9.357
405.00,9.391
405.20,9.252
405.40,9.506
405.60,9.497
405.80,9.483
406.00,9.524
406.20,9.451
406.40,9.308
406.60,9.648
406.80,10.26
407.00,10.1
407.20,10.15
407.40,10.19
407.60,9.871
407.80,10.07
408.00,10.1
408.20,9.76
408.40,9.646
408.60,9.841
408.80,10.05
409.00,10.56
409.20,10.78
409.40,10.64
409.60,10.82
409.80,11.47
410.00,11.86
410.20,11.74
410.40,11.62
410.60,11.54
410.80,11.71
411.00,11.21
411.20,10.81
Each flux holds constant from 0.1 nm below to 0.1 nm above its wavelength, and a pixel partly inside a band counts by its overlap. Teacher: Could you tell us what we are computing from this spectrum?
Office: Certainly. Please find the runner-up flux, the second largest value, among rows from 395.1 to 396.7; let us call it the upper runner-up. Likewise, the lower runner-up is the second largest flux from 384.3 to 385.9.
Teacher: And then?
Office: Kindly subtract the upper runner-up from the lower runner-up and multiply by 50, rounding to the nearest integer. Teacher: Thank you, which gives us 67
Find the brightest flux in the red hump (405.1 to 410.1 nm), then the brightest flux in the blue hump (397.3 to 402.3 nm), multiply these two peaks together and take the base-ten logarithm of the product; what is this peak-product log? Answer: 2.13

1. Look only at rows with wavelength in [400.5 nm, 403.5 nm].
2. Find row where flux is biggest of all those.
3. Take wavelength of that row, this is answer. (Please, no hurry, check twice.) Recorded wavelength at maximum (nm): 403.40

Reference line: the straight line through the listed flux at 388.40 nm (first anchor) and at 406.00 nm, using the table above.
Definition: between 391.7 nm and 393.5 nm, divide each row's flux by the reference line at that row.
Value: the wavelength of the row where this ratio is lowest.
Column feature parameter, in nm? 392.00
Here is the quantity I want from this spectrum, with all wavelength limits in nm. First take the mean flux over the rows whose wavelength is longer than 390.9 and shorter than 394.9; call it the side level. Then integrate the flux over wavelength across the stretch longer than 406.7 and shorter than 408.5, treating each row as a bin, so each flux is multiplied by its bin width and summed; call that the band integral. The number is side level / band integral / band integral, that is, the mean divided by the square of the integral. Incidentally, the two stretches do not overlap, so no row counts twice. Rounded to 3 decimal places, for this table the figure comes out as 0.034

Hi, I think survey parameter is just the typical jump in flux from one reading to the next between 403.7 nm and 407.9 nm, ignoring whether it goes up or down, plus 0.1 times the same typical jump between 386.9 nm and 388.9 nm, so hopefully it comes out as 0.187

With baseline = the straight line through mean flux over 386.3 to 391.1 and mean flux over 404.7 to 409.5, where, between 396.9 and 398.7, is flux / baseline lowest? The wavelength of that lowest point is 398.60 nm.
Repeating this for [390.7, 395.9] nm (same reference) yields 395.60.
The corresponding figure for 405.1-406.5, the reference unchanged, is 405.20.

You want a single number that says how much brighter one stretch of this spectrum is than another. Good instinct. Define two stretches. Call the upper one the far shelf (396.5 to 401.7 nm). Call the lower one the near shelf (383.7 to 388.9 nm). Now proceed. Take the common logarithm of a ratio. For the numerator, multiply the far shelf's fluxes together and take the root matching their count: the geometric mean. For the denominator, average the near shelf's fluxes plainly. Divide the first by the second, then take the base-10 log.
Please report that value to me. -0.062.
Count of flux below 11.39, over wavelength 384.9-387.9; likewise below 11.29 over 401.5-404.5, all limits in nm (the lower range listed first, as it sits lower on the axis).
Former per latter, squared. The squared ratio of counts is 0.0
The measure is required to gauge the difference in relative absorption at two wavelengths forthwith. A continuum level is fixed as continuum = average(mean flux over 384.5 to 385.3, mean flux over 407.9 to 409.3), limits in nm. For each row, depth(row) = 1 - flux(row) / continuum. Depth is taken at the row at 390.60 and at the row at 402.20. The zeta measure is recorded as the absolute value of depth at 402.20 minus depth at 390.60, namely 0.102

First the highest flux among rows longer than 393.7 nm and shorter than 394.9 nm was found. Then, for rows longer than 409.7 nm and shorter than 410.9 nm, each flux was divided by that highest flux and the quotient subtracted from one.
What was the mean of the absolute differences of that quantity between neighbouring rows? 0.016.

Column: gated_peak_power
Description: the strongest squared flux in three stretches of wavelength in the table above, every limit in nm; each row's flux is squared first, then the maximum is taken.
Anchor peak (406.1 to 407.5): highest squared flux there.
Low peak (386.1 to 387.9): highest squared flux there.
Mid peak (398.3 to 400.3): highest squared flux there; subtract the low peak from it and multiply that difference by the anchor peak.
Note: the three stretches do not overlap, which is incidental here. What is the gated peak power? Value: -6319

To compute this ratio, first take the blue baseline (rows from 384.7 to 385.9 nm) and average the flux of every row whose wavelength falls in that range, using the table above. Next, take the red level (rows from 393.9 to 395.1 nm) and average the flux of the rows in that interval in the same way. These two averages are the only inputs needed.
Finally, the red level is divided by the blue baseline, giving 0.92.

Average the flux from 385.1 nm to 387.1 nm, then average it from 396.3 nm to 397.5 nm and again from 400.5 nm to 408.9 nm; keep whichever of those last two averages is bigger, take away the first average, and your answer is -1.17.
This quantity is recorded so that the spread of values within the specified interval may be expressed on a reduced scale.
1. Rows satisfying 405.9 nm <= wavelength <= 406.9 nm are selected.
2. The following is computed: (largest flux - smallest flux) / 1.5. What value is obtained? 0.63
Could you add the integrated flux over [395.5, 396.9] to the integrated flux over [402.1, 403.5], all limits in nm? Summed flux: 29.4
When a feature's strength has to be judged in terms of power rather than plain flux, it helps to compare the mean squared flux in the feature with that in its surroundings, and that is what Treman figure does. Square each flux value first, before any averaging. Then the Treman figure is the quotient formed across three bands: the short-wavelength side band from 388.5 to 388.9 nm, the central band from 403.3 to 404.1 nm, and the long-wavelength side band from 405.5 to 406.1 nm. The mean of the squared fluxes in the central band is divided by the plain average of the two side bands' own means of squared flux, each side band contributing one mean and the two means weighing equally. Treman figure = 0.87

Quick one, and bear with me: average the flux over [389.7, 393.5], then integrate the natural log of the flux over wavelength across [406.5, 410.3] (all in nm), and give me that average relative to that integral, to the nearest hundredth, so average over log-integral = 1.26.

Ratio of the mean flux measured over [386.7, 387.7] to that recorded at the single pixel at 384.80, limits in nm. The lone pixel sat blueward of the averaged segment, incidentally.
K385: 1.04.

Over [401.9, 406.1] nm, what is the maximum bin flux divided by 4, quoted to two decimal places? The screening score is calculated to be 2.59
